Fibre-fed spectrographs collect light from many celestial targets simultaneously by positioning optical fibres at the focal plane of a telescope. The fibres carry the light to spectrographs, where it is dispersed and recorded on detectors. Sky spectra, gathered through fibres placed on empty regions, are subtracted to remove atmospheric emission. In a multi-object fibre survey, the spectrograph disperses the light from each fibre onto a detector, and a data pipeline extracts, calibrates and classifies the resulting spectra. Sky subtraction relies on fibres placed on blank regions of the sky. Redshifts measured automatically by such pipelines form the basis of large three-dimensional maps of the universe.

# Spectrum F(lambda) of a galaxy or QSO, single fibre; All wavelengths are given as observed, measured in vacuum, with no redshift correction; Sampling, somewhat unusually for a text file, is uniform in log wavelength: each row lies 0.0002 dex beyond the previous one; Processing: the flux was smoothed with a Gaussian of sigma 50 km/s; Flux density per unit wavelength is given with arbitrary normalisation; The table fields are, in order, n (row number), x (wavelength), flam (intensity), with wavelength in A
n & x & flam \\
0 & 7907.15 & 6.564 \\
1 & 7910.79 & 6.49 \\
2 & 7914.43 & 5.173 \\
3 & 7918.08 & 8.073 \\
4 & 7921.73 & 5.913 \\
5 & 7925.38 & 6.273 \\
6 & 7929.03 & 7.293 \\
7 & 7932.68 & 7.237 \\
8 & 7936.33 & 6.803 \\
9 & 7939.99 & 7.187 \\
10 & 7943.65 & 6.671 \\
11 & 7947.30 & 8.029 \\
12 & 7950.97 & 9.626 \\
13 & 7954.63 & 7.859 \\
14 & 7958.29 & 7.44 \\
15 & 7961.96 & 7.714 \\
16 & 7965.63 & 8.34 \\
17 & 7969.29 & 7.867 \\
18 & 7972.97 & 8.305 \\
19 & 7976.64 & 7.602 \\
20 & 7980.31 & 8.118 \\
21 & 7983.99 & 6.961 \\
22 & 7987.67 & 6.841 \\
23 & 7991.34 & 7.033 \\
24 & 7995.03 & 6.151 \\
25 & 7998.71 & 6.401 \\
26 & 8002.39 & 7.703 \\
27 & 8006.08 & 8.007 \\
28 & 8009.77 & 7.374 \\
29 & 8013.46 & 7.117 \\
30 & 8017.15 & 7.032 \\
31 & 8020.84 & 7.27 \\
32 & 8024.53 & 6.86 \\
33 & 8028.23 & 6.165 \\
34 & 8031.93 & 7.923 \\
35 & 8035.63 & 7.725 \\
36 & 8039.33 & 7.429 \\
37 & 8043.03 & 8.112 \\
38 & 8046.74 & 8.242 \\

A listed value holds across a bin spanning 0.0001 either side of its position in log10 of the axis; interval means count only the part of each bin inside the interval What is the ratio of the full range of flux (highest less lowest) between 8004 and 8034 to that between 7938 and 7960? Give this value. 0.62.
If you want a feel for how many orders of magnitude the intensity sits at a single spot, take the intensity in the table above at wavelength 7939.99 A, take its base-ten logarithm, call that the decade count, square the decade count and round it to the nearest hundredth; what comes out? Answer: 0.73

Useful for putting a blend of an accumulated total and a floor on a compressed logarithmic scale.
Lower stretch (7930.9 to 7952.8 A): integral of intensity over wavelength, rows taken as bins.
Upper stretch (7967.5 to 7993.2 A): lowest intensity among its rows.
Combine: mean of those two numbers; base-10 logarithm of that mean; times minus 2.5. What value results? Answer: -4.8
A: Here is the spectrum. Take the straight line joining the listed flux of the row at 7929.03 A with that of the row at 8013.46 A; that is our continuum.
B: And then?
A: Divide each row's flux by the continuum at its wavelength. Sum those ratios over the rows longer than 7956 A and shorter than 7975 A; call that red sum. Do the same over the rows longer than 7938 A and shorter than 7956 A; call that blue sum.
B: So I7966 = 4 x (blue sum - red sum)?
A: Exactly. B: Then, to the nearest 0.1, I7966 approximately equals -0.3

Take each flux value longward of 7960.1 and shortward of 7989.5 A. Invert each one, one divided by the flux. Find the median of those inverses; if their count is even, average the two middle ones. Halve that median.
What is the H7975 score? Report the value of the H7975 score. 0.064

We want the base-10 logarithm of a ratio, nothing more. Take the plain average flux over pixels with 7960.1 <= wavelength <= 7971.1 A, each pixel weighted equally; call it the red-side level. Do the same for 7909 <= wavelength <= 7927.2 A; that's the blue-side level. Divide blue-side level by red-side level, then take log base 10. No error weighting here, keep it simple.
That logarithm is -0.10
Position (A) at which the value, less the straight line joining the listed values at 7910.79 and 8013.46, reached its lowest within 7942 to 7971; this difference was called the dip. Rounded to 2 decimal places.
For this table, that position 7943.65 A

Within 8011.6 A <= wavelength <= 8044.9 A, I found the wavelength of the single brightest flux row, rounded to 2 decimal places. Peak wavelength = 8043.03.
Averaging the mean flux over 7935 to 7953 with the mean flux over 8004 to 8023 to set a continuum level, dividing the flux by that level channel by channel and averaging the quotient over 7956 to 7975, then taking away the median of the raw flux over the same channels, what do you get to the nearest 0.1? -6.8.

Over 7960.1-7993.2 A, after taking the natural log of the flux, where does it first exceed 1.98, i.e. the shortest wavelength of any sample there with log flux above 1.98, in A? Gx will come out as 7961.96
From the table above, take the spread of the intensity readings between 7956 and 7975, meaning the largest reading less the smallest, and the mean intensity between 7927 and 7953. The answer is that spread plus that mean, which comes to 8.4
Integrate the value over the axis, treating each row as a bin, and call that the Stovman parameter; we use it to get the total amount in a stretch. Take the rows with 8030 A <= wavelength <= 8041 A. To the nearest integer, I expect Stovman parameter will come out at 85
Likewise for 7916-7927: 74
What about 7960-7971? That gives 88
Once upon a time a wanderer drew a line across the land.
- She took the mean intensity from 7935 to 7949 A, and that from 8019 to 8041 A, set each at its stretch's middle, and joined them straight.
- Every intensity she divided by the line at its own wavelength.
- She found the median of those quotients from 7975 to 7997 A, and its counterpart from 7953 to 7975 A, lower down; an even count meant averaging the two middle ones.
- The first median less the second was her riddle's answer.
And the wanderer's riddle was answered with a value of -0.12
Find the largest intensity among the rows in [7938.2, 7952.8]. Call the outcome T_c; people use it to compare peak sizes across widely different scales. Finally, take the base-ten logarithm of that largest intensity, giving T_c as 0.983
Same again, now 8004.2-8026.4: 0.903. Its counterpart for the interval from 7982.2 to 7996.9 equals 0.847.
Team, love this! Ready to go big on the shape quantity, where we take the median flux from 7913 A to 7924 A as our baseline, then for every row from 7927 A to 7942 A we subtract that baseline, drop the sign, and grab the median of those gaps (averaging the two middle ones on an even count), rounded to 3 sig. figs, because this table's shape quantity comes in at 1.30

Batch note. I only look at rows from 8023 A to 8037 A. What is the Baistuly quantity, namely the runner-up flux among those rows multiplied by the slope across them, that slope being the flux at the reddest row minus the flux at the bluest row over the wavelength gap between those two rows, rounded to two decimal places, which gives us 0.60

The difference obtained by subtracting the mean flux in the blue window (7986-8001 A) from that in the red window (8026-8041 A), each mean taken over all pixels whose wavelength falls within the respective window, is 0.7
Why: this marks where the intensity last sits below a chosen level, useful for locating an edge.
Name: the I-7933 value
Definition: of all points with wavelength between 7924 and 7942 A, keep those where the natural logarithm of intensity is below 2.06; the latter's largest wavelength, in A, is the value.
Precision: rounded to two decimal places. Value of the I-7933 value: 7939.99 A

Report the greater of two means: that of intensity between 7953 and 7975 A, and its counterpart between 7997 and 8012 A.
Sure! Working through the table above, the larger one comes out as 7.9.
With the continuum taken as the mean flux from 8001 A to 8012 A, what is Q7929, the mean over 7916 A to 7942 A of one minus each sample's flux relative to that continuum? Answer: 0.094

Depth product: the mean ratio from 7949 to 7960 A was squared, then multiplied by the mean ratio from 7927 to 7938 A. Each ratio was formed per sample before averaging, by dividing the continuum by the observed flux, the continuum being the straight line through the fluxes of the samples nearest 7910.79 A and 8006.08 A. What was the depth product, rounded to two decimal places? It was 0.74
